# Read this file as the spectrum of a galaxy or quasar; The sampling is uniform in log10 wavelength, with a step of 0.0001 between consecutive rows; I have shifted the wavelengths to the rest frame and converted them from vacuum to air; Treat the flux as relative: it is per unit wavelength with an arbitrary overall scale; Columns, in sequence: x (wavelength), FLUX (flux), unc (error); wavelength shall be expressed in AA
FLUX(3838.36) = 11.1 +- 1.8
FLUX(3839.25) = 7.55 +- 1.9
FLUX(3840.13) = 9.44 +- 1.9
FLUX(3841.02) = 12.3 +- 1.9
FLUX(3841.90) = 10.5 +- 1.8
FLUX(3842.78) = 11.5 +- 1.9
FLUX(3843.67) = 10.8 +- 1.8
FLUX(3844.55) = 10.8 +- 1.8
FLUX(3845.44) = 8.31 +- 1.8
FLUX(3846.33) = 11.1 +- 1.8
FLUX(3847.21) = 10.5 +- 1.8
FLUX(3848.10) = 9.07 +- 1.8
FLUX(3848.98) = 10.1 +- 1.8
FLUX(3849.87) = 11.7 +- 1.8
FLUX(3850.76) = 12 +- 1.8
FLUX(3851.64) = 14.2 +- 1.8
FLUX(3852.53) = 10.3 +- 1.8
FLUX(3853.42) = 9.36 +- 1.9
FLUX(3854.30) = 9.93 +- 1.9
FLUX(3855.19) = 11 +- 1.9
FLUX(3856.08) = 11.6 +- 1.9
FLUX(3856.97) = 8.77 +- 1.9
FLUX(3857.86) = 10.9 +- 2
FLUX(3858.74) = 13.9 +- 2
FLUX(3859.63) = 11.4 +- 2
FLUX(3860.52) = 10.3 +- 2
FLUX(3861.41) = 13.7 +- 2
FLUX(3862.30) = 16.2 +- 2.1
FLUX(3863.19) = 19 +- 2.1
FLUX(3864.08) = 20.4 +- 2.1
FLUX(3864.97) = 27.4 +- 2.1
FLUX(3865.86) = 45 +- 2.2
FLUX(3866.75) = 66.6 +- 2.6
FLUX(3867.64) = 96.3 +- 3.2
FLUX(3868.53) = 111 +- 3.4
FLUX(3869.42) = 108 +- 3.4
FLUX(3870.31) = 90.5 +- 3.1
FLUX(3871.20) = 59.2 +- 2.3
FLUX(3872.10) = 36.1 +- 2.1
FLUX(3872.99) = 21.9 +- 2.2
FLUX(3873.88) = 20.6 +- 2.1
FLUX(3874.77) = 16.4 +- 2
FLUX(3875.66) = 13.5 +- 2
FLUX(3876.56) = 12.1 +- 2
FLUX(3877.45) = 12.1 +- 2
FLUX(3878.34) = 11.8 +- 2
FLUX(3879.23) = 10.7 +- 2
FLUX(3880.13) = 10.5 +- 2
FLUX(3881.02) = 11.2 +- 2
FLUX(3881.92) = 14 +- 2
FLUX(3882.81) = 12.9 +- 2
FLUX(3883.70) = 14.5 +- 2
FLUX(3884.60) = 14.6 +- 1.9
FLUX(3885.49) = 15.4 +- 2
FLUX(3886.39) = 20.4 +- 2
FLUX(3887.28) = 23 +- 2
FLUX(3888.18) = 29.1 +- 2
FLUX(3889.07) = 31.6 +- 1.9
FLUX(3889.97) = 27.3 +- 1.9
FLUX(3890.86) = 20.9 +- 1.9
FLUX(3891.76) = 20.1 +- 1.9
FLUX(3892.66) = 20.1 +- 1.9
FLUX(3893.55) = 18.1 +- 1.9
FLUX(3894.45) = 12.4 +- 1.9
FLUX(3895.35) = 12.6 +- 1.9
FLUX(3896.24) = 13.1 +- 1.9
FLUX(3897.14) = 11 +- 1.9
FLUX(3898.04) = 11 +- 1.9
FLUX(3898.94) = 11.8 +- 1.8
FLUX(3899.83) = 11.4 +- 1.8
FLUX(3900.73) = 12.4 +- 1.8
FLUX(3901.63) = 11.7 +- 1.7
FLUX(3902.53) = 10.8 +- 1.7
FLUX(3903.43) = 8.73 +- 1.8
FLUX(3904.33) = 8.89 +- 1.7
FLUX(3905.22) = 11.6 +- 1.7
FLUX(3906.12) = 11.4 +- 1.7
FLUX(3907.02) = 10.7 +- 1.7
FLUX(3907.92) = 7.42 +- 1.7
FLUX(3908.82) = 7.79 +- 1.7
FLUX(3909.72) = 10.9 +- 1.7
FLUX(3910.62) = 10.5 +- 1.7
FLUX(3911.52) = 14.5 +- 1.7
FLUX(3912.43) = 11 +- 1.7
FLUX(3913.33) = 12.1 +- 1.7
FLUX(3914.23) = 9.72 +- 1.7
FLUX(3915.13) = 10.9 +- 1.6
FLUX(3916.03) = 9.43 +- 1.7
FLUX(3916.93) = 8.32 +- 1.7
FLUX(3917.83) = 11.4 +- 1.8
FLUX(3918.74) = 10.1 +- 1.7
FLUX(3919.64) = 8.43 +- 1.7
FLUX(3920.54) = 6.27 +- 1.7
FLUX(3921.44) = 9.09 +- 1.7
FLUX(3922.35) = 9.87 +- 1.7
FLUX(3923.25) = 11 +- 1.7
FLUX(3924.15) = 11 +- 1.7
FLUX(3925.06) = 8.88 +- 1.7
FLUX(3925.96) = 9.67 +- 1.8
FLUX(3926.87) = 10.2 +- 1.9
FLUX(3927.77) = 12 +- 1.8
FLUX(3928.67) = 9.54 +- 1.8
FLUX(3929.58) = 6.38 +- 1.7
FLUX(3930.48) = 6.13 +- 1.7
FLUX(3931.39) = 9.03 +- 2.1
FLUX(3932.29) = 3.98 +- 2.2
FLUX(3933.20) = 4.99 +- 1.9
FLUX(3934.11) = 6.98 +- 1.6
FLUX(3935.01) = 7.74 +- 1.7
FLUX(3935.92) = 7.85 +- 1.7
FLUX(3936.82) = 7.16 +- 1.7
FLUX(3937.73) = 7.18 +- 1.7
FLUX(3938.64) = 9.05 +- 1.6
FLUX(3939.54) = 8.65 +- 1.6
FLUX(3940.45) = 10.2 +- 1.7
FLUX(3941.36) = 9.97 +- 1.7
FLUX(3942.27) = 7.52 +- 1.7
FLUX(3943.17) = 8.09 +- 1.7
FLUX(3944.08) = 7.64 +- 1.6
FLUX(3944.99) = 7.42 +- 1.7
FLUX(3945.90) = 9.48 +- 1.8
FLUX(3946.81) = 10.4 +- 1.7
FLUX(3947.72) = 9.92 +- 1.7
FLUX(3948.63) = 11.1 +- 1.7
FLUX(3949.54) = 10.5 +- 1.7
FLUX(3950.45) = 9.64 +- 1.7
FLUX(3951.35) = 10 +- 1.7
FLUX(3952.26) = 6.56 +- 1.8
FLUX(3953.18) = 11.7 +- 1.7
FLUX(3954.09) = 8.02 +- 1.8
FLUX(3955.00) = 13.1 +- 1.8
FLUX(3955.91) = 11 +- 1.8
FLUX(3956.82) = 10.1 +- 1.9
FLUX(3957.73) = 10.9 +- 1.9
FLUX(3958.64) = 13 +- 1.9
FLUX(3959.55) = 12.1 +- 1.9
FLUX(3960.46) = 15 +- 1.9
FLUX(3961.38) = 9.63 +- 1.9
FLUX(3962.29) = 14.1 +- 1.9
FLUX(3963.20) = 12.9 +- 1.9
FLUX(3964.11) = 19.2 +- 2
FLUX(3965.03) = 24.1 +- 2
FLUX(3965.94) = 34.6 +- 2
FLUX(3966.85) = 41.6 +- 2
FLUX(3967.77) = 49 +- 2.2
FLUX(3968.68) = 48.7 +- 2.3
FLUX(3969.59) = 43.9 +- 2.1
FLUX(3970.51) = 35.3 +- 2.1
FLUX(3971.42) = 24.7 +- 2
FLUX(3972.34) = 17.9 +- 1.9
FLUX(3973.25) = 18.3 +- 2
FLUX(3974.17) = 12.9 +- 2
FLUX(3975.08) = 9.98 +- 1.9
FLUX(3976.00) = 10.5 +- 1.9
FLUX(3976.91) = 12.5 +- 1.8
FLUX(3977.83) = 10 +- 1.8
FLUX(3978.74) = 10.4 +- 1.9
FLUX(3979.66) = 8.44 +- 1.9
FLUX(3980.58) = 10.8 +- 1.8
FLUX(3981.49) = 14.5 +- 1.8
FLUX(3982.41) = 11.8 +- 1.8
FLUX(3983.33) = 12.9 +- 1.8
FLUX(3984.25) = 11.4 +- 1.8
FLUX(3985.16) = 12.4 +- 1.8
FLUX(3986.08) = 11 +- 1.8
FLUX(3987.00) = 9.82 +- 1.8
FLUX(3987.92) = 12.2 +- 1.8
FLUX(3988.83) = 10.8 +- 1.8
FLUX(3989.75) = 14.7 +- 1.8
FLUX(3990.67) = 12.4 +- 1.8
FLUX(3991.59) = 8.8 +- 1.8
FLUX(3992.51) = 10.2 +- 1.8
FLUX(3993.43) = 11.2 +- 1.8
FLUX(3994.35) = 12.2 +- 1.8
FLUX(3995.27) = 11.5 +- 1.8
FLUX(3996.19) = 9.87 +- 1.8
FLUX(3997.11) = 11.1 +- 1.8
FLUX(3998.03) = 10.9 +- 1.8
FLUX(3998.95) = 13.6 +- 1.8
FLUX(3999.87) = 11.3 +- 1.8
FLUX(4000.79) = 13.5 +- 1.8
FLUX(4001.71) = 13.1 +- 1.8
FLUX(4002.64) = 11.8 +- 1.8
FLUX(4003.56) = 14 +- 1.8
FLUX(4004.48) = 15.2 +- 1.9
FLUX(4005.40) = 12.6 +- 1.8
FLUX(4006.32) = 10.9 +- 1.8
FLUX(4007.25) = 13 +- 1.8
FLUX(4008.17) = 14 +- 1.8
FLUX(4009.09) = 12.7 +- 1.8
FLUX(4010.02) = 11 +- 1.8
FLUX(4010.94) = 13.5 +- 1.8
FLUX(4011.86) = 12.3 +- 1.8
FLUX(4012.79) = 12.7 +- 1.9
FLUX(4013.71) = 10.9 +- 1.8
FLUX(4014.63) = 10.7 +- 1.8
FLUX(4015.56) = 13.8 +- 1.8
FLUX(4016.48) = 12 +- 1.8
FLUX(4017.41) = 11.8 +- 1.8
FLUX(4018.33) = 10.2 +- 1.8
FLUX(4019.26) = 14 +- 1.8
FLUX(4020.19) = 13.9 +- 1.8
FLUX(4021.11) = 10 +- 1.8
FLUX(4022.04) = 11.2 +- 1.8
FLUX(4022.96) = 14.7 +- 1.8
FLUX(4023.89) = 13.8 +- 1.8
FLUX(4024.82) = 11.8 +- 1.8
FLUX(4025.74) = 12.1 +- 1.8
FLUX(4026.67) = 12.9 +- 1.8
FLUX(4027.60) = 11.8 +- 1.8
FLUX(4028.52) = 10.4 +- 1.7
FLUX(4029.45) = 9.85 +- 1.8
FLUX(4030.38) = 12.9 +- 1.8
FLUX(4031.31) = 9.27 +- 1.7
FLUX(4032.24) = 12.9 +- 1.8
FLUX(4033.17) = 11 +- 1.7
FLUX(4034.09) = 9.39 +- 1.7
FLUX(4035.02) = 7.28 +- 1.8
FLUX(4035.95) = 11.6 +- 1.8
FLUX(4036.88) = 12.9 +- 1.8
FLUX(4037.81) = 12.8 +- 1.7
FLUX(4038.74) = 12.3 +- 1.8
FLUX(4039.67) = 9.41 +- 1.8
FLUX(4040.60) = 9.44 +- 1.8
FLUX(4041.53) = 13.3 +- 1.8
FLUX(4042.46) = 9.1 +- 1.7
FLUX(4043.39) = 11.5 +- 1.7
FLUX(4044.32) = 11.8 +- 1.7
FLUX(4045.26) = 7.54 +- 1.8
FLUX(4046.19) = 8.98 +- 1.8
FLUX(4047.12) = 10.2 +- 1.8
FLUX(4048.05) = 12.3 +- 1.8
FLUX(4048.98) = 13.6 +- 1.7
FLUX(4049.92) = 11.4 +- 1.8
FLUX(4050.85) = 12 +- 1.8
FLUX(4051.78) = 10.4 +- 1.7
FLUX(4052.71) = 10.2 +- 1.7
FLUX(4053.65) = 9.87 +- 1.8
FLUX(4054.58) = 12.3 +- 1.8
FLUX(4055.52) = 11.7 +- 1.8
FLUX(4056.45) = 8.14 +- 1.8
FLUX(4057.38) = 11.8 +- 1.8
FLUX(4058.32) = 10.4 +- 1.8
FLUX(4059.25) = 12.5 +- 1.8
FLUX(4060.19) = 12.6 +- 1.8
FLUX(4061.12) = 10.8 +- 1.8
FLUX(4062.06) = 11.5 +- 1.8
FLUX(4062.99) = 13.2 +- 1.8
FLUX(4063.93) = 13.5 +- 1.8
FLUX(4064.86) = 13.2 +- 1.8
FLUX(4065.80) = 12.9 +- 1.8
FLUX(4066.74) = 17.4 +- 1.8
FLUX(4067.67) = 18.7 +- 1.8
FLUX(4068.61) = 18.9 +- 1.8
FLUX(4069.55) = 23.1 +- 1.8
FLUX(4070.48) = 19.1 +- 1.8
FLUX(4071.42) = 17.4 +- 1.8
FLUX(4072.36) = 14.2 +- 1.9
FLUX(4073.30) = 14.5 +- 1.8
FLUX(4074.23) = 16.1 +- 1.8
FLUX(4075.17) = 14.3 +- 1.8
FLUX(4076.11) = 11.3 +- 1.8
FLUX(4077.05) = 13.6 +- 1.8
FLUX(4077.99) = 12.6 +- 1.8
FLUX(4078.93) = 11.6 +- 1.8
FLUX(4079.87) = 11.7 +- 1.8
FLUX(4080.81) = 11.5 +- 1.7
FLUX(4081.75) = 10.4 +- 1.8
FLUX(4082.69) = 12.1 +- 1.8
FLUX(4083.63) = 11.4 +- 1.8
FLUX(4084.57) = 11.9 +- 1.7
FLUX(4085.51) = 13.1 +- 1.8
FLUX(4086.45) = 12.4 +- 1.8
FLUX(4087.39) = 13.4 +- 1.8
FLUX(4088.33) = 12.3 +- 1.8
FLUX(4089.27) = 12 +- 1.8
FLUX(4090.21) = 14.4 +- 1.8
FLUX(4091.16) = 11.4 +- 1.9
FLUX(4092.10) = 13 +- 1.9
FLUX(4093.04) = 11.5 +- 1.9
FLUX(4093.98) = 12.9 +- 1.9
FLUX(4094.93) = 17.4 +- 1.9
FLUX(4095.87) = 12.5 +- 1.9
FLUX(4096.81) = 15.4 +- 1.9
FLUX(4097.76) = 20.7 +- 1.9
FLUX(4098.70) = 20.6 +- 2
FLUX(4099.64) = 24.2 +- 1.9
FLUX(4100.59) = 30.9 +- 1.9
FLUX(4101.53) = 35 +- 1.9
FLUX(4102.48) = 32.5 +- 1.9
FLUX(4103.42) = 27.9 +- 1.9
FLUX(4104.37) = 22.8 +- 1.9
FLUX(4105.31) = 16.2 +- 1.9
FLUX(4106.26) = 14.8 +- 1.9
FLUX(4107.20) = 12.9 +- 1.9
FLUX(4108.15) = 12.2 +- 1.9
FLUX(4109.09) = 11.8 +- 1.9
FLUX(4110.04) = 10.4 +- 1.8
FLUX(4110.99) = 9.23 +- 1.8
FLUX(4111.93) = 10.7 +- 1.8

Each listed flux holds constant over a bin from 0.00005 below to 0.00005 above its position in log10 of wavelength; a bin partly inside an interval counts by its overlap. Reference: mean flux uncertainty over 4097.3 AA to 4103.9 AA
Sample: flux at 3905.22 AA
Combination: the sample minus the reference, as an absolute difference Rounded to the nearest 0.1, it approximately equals 9.7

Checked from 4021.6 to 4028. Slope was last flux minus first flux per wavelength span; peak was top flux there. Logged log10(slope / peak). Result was -2.13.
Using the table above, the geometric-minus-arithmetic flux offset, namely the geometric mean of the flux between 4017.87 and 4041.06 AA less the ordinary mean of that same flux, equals -0.15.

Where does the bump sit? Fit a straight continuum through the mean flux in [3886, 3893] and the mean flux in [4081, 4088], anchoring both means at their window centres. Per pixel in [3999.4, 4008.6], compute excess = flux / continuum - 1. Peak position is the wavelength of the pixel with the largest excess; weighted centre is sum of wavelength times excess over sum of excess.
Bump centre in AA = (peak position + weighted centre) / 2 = 4004.1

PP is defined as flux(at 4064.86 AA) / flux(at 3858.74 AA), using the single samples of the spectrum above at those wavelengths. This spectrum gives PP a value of 0.95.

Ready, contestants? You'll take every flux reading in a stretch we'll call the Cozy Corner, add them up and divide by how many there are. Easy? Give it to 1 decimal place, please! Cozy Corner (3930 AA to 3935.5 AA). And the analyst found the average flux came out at 6.5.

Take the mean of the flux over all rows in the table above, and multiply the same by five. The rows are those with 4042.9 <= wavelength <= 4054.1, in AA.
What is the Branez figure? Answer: 54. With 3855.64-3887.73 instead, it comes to 143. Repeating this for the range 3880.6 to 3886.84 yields 74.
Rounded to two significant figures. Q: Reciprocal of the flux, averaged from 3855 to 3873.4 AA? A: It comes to 0.051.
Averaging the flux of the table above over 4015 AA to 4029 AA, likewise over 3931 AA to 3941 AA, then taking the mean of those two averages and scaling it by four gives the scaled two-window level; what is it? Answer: 40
